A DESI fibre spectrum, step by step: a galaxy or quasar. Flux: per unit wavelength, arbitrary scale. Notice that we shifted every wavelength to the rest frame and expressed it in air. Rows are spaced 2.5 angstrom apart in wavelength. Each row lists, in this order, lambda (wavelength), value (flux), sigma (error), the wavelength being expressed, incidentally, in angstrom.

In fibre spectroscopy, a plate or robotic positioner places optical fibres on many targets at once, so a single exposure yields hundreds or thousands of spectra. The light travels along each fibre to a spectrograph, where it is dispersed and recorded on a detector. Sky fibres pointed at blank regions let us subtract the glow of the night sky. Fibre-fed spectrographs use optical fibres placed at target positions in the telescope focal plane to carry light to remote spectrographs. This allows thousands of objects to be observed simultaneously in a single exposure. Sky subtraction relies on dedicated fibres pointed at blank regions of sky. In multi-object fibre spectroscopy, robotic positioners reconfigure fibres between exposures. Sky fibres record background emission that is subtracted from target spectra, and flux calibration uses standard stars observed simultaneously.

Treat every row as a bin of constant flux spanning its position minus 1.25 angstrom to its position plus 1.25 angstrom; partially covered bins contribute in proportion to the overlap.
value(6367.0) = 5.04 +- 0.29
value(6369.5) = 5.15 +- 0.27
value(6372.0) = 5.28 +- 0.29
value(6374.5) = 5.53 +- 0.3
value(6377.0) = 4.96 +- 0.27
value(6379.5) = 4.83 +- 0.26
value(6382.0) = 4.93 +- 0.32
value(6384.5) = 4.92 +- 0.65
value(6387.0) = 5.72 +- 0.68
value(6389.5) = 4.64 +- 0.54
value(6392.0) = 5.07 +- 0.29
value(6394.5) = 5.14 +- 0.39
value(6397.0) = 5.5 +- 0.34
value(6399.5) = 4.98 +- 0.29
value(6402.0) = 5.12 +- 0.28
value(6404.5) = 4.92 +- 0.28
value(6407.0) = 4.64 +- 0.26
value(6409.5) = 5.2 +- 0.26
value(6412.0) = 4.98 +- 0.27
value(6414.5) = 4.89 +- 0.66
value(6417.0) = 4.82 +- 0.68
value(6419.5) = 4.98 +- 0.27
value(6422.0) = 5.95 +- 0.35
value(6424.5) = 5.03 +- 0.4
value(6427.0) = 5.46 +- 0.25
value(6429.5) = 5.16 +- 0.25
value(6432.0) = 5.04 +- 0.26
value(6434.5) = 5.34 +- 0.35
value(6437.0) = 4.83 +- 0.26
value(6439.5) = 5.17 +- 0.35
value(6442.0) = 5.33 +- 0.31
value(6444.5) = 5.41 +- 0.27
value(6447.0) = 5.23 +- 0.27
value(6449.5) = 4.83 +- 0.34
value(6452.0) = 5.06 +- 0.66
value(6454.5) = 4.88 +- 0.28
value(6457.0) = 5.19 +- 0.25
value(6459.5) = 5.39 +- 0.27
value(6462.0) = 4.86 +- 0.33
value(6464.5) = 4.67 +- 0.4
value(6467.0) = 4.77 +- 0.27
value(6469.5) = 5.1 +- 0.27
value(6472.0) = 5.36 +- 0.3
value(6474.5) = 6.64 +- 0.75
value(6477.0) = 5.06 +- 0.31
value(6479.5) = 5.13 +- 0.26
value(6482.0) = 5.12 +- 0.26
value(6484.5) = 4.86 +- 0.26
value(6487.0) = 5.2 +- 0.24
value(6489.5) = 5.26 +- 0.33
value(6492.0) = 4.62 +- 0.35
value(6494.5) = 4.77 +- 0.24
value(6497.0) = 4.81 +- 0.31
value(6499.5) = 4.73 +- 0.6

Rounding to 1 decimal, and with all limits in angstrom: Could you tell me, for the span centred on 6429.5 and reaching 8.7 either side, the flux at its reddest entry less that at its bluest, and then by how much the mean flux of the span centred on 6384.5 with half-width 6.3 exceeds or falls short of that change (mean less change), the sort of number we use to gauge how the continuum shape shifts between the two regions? 6.1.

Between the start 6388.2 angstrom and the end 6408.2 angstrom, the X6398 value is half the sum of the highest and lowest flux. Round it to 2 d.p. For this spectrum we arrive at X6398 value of 5.07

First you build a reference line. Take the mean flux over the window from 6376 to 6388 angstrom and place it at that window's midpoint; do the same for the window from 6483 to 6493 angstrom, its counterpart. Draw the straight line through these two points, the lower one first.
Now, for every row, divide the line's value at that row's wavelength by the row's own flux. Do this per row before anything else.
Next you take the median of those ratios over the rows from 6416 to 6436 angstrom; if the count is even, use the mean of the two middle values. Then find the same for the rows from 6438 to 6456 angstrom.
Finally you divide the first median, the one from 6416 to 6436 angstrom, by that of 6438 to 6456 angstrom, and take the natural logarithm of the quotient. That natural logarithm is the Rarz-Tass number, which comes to 0.015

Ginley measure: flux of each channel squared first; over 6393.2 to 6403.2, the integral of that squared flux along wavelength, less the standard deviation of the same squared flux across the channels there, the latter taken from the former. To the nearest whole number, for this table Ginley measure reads 267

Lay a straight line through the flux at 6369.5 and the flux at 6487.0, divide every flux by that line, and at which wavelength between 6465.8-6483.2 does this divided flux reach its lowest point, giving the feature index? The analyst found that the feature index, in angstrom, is 6467.0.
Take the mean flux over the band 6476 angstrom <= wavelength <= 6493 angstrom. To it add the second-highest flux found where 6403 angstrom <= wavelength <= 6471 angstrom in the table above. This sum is 10.5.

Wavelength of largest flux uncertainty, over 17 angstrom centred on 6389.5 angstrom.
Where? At 6387.0 angstrom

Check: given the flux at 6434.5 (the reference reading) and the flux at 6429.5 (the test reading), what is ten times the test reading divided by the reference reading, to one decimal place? 9.7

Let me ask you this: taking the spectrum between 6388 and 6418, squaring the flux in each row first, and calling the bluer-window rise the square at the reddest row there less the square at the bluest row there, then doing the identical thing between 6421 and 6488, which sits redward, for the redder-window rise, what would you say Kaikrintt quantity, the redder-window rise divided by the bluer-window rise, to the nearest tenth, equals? -4.9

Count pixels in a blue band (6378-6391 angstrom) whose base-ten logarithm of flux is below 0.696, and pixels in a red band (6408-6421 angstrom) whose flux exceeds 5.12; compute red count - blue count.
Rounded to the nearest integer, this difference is -3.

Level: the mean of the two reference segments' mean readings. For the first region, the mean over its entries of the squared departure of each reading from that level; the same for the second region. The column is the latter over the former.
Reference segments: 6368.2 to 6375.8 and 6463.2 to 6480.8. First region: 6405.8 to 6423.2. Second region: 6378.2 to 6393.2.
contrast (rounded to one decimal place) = 0.9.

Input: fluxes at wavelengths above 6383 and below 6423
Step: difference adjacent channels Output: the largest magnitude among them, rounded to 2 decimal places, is 1.08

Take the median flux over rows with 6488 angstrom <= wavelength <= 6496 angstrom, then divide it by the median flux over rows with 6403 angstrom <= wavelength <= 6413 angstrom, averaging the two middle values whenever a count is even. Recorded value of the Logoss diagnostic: 0.96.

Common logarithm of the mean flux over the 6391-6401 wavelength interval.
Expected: 0.714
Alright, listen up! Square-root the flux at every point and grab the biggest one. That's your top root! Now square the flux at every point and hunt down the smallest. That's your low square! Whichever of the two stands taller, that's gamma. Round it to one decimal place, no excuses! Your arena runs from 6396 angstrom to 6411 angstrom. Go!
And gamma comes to 21.5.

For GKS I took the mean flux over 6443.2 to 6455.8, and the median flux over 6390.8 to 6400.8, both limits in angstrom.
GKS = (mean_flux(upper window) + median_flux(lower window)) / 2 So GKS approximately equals 5.09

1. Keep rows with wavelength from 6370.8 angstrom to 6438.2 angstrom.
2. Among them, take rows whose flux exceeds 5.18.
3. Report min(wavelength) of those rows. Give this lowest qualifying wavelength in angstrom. 6372.0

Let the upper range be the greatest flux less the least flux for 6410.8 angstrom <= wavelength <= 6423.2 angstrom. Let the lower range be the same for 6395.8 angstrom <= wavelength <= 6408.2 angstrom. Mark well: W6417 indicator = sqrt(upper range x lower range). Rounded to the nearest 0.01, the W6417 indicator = 0.99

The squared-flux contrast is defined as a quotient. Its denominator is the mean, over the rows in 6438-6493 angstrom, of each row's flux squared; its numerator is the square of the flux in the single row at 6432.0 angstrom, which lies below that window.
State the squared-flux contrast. 0.95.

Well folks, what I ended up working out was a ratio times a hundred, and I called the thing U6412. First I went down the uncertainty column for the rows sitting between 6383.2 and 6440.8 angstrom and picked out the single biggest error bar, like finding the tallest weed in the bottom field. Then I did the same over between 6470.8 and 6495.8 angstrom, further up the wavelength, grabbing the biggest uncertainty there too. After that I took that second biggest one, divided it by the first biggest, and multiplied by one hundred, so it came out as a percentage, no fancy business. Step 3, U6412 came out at 110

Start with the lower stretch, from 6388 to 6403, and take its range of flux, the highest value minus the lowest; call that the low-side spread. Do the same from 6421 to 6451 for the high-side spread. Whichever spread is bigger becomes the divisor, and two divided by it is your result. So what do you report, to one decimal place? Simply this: 1.8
